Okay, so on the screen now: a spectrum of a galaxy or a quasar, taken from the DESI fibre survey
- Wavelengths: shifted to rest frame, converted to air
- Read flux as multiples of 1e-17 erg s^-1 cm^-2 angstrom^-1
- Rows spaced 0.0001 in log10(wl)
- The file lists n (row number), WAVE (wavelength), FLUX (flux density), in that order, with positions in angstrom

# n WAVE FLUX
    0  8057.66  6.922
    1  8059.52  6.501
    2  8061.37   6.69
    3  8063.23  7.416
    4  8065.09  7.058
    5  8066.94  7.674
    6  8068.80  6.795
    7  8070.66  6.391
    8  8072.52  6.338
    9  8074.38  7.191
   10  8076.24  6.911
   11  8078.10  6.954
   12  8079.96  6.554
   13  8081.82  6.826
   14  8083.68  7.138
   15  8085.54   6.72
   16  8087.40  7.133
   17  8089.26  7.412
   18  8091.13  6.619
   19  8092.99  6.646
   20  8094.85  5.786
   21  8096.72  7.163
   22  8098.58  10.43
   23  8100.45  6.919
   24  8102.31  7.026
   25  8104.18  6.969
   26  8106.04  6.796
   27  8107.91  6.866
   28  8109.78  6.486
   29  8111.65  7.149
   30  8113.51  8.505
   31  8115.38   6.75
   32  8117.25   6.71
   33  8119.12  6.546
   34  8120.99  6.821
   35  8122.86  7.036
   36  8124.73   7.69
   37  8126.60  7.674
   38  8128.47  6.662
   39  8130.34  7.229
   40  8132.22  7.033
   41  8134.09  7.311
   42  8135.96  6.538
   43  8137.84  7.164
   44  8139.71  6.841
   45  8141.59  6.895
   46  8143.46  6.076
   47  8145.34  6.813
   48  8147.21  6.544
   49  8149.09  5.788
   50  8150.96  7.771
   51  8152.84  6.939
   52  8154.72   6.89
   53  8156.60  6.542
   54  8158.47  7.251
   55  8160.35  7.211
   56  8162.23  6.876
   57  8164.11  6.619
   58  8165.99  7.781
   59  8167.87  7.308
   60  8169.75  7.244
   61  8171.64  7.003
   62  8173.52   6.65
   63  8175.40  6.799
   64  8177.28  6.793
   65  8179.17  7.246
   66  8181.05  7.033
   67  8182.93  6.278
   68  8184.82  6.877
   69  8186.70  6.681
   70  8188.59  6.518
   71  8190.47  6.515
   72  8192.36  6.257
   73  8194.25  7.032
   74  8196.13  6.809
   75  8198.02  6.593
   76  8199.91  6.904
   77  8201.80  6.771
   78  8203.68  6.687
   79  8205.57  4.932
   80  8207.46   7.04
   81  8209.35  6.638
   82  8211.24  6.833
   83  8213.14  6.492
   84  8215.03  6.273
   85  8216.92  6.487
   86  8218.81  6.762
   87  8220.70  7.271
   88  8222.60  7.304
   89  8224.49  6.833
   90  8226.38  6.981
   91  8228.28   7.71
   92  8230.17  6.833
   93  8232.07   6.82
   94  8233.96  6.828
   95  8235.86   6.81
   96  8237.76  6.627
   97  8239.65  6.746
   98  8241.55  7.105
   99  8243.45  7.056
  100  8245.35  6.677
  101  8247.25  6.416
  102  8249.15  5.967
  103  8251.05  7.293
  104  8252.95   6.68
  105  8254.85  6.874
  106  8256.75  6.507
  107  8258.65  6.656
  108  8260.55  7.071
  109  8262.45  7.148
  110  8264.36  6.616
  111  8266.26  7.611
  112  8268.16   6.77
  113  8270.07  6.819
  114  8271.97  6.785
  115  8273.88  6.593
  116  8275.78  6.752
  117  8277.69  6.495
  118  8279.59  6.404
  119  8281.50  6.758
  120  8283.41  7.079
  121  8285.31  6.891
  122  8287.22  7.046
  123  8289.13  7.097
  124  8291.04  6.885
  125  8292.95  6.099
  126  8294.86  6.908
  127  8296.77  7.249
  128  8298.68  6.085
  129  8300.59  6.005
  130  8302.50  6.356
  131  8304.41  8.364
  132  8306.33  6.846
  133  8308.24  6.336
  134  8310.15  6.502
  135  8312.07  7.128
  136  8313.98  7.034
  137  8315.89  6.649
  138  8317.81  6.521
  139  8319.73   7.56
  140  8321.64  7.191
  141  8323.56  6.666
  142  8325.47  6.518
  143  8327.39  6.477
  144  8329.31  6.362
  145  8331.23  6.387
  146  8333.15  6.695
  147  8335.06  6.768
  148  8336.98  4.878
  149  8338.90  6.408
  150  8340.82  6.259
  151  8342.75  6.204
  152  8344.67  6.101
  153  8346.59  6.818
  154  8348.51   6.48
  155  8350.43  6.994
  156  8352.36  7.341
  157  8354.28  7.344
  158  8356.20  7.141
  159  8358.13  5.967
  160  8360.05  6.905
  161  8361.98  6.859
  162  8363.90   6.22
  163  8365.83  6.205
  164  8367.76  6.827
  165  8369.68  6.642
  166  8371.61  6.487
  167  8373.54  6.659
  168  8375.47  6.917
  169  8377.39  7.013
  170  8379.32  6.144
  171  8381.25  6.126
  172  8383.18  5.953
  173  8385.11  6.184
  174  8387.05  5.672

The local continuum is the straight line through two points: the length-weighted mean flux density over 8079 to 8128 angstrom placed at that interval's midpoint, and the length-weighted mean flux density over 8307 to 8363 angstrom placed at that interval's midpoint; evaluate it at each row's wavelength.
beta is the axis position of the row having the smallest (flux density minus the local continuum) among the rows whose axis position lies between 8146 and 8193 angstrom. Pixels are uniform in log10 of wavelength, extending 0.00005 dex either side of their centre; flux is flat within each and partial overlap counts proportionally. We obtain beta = 8149.09 angstrom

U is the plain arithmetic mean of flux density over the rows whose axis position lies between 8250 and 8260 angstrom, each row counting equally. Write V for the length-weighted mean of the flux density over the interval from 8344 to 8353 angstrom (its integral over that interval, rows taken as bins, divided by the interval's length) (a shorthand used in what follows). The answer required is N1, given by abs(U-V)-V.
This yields -6.69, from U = 6.8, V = 6.7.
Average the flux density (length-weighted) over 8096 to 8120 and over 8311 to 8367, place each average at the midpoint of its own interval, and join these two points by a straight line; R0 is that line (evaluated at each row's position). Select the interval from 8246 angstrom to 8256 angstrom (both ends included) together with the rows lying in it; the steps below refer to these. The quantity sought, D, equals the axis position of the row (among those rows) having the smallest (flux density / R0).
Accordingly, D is 8249.15 angstrom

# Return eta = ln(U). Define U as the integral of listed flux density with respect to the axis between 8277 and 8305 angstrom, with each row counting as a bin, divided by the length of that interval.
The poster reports 1.91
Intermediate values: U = 6.77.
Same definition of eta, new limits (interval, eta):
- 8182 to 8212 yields 1.88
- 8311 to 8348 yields 1.88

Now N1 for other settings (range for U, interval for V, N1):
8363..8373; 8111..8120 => -6.48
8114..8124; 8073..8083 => -6.77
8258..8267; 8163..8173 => -7.02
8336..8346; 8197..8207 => -5.97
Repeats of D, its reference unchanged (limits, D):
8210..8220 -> 8215.03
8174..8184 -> 8182.93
